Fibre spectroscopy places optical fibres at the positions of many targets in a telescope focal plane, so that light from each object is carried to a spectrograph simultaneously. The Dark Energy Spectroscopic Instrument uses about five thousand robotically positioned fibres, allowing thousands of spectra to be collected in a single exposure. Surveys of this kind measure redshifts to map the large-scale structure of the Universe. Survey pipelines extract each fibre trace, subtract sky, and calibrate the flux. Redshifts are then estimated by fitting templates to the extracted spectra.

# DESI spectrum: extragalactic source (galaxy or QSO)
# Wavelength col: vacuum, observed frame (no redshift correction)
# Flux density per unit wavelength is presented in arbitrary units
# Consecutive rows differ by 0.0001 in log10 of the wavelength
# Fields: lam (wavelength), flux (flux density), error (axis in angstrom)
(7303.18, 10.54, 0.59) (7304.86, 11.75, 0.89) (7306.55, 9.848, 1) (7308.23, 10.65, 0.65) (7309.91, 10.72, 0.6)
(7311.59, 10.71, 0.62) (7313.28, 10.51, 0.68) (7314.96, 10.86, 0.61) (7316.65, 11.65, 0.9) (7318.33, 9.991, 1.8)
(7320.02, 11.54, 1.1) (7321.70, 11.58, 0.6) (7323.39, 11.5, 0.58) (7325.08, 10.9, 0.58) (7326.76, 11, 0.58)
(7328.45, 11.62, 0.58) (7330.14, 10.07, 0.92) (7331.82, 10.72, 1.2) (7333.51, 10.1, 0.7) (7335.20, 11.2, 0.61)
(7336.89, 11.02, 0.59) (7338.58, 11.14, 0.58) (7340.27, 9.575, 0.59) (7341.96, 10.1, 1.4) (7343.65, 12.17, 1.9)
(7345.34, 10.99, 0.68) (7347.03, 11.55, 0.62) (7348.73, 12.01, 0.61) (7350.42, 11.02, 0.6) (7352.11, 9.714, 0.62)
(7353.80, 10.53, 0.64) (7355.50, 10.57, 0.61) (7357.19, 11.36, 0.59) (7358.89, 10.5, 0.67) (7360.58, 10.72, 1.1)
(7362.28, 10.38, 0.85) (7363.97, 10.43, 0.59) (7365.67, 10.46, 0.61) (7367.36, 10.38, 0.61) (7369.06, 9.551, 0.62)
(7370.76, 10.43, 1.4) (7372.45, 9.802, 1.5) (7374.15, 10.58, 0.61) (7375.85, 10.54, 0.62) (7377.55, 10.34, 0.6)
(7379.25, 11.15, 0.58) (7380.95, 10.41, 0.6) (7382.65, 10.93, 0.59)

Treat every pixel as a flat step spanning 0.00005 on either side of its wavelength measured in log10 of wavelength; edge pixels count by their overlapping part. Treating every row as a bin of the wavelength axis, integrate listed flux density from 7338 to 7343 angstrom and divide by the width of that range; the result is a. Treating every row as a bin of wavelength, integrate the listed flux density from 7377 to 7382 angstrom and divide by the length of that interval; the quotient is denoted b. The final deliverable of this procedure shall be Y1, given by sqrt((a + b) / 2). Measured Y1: 3.24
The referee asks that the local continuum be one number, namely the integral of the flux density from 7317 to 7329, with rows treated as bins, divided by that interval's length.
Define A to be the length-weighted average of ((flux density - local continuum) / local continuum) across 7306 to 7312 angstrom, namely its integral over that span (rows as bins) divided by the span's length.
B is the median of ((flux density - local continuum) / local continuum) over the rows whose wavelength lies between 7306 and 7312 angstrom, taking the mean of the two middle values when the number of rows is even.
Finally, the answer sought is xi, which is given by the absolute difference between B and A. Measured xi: 0.017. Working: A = -0.06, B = -0.04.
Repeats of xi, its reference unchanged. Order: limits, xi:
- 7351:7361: 0.002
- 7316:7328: 0.029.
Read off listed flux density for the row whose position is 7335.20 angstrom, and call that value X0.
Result 11.2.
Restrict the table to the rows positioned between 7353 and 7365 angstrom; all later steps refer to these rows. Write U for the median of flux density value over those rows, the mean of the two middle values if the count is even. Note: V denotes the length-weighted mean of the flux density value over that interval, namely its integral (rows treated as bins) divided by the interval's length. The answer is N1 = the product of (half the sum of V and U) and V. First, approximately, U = 10.5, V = 10.6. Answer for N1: 113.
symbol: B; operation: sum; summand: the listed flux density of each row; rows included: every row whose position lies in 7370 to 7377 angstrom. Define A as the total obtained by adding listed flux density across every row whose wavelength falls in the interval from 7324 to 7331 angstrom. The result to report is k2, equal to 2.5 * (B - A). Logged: -6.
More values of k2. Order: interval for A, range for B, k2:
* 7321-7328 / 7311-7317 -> -3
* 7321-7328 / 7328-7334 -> -6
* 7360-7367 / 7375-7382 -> 1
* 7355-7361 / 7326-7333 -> 1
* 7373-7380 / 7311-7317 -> 3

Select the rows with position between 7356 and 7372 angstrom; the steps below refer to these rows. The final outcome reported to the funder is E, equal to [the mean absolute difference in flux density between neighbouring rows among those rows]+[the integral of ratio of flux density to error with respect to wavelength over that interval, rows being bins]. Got 232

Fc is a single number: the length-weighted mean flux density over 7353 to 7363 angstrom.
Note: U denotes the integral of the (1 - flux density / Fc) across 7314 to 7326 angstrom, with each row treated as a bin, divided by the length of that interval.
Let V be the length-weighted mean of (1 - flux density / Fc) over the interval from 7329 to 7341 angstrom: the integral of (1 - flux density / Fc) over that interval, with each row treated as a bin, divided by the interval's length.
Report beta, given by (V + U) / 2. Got -0.018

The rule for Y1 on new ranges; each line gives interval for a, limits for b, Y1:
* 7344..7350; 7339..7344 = 3.32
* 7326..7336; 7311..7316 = 3.28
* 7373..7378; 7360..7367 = 3.23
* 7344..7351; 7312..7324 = 3.36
